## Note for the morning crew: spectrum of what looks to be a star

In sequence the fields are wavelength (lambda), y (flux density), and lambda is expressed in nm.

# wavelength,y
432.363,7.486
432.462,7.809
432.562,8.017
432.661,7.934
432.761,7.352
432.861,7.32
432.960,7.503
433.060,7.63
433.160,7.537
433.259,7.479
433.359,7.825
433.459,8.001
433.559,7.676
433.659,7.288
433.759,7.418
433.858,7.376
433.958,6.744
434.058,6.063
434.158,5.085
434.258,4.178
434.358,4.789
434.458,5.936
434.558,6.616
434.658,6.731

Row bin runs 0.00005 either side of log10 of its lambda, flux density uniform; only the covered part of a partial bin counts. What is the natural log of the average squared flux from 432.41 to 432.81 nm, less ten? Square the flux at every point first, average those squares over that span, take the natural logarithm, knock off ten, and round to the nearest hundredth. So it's -5.90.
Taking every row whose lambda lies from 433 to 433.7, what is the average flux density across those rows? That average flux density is 7.63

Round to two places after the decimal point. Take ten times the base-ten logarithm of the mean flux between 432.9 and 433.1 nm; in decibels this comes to 8.79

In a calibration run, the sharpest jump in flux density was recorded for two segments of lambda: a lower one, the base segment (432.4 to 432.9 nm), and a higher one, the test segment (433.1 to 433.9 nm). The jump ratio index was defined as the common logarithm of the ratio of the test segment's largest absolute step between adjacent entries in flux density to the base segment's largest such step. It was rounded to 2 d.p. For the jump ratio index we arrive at -0.18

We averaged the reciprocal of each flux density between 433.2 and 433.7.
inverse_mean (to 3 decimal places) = 0.131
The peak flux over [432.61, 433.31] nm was 7.934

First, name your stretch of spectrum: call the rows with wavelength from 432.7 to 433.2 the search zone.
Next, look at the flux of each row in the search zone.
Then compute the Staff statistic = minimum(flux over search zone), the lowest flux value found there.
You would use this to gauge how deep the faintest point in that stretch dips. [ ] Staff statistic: 7.32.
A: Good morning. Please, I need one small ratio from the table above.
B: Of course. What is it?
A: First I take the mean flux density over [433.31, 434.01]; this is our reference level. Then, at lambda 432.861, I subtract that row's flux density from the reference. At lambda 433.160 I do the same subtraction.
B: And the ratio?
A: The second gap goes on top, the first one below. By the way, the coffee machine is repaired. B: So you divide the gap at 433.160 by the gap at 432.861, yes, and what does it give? -0.4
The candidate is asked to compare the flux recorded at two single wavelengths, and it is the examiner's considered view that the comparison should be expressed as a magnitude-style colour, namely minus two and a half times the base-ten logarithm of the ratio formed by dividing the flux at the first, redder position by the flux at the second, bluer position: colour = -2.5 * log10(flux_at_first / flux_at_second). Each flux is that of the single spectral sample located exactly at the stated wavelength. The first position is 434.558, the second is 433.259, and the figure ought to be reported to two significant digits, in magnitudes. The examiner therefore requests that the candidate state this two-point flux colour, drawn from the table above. 0.13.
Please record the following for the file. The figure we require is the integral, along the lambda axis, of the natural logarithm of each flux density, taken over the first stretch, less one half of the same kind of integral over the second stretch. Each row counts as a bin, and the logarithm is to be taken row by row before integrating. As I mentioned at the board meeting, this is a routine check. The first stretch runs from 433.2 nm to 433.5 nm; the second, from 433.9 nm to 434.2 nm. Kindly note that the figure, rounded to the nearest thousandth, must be 0.347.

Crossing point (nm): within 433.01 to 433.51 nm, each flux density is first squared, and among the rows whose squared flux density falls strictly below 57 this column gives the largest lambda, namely 433.259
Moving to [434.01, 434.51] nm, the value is 434.458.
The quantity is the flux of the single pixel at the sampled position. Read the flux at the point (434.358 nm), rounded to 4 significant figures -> 4.789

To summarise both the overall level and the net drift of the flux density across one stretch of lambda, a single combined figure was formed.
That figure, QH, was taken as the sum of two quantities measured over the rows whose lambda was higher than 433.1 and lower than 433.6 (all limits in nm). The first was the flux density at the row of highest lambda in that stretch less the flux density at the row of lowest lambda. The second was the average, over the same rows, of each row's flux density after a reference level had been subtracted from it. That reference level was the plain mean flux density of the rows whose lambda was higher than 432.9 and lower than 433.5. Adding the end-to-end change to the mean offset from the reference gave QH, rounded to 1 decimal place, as 0.2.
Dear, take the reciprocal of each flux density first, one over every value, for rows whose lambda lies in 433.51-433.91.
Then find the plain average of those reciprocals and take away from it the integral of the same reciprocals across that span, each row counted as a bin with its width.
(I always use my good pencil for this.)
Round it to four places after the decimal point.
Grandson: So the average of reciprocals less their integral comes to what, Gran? 0.0808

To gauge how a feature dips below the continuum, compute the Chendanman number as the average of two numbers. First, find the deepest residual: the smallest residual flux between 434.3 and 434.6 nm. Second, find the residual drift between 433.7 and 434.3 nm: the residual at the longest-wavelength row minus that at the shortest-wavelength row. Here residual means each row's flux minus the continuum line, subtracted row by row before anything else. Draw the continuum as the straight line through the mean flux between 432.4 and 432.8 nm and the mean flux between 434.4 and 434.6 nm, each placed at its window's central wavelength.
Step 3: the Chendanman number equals -2.2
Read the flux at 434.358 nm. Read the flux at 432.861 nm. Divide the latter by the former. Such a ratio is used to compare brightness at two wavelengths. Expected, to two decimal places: 1.53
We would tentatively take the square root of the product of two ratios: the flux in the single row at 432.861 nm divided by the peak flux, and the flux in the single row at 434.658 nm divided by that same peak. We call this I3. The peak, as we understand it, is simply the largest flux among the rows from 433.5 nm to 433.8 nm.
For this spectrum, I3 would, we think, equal 0.91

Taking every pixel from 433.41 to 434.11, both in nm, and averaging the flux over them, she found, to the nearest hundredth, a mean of 7.22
